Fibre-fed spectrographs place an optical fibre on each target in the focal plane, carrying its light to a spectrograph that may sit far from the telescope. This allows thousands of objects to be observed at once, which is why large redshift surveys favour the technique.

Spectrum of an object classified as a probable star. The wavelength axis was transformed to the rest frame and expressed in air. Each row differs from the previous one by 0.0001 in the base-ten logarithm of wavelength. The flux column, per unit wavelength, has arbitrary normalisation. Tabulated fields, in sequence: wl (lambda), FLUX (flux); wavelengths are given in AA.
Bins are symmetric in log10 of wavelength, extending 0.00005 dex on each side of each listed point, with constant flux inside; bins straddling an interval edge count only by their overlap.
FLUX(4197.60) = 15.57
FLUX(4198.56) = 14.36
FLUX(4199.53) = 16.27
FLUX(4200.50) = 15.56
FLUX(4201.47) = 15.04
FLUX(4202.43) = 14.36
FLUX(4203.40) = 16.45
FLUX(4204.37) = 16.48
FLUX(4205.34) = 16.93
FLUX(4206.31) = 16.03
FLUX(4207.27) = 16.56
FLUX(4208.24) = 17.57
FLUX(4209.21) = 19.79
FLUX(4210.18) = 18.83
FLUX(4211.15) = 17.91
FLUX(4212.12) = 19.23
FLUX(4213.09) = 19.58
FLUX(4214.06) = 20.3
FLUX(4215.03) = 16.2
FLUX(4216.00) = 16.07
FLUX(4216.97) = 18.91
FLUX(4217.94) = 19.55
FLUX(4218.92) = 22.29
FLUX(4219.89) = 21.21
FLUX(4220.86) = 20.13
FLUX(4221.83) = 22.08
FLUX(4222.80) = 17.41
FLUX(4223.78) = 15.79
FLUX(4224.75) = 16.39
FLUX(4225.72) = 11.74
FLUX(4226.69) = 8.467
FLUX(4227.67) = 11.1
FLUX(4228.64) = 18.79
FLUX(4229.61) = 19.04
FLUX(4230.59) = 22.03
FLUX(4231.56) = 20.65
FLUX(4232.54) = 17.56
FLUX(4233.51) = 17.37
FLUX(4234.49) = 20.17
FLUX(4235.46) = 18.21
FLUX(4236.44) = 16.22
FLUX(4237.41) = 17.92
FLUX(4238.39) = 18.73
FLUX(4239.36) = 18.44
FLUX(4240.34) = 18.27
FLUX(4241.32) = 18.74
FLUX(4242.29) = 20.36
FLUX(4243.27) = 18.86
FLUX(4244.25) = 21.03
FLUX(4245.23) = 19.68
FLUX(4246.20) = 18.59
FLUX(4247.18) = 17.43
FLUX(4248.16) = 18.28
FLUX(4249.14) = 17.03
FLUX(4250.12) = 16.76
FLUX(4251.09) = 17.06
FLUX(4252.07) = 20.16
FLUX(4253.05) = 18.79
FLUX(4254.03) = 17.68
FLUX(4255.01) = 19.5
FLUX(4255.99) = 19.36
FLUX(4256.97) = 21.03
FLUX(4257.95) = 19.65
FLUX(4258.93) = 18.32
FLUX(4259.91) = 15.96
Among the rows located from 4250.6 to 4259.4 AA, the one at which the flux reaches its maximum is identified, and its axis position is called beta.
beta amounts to 4256.97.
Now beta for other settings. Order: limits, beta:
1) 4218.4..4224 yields 4218.92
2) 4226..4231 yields 4230.59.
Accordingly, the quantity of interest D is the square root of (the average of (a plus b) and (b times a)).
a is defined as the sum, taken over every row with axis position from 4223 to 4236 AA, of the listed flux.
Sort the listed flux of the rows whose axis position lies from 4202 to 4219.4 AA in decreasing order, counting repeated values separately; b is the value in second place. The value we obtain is 48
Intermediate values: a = 217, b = 20.3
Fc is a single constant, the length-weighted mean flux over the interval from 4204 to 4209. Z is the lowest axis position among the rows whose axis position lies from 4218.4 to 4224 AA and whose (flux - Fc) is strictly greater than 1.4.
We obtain 4218.92 AA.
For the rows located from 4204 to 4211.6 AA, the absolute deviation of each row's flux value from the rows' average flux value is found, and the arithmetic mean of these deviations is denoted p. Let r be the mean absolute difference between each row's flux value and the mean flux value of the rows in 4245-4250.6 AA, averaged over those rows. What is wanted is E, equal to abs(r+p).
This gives 1.90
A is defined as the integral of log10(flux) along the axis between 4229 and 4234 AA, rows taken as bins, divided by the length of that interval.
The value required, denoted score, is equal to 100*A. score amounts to 128.4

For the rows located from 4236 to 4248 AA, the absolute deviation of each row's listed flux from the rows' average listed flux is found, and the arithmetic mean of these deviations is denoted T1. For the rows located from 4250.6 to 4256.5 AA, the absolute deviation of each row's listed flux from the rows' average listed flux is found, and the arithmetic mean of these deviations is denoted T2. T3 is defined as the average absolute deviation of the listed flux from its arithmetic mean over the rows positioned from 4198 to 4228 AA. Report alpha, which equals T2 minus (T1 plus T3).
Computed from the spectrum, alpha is -2.3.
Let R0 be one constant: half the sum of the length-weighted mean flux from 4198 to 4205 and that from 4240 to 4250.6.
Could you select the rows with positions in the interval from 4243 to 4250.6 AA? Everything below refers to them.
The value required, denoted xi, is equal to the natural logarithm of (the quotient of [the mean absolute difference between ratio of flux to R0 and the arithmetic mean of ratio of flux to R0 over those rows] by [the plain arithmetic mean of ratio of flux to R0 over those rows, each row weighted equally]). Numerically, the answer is -2.8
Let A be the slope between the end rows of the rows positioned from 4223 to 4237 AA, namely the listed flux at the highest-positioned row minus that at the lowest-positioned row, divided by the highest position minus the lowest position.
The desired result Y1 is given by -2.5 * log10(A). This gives 3.7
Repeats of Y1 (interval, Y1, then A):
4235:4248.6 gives 5.6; 0.01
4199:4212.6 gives 1.6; 0.24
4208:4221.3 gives 1.7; 0.20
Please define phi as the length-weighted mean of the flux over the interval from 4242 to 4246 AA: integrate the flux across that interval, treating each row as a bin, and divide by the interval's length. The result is 19.9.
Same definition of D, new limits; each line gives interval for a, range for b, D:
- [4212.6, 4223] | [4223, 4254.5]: 49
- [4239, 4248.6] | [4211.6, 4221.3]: 46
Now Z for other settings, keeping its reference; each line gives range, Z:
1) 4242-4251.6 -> 4242.29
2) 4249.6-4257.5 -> 4252.07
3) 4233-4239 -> 4234.49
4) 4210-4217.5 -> 4210.18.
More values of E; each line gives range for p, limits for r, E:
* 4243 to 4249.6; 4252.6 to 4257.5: 1.82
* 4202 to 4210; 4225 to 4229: 4.13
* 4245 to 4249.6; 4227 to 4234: 3.12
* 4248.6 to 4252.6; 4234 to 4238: 2.26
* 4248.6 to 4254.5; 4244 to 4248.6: 2.12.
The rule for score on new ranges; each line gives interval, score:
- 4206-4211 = 125.1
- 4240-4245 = 128.8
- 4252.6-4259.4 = 128.3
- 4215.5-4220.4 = 128.9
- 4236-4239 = 125.0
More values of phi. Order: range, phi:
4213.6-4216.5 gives 17.5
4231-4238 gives 18.3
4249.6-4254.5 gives 18.1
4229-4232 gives 20.5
